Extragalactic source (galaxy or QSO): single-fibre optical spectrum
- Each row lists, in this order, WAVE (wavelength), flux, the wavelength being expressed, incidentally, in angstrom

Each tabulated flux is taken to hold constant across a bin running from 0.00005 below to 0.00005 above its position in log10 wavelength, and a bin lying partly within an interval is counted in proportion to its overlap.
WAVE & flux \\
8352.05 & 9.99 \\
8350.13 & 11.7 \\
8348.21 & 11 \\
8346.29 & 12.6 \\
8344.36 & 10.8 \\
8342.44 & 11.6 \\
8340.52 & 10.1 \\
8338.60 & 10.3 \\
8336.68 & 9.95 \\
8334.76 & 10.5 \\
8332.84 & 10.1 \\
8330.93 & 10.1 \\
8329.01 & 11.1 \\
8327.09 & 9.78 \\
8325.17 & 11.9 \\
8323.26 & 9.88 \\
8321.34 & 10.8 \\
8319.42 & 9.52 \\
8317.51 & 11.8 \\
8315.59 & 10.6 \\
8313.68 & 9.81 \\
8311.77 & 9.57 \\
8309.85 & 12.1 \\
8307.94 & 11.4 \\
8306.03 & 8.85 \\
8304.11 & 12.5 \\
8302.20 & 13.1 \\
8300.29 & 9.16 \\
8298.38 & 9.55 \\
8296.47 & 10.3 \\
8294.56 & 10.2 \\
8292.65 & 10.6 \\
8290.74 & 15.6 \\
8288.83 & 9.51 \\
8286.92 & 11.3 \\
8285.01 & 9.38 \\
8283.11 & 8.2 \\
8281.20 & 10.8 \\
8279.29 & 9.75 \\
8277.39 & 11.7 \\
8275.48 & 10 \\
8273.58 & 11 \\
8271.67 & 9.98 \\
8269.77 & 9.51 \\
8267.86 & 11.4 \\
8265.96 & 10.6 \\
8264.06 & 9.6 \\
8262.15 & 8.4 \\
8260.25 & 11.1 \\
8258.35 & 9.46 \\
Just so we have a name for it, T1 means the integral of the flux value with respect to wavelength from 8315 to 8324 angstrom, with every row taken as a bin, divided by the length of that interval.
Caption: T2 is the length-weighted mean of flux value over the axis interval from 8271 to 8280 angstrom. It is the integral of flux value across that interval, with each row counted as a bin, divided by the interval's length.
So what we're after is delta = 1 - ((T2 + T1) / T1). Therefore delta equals -1.00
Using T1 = 10.5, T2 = 10.5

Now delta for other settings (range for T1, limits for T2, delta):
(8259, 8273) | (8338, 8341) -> -1.01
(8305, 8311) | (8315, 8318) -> -1.04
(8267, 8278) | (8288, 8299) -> -1.04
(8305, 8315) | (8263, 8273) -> -0.99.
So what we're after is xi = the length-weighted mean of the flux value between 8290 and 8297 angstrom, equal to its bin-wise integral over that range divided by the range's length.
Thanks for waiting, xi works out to 11.6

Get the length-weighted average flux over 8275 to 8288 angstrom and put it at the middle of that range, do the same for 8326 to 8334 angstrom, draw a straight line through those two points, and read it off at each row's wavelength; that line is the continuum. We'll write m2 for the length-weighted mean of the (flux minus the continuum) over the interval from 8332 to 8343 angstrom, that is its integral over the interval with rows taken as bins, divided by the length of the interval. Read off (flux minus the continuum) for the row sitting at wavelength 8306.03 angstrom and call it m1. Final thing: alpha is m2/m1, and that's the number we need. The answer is 0.0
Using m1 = -1.38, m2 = 0.1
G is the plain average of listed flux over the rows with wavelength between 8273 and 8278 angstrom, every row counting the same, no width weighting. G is 10.9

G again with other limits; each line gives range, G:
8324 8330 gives 10.9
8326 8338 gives 10.3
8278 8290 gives 9.8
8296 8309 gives 10.7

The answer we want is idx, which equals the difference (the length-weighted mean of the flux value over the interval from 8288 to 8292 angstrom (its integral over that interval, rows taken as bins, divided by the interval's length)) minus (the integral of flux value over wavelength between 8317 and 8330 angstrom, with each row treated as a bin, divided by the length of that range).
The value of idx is 1.9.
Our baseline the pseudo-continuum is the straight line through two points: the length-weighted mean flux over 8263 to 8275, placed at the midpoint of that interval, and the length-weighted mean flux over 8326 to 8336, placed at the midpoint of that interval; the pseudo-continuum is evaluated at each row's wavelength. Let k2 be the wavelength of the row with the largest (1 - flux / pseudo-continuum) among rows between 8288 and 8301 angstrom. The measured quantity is 8300.29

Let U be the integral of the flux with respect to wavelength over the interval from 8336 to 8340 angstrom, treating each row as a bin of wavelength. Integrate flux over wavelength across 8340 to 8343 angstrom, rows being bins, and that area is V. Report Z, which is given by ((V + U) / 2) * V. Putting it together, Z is 1192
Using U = 41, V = 32.6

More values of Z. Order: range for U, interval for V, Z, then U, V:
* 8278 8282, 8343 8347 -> 2043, 42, 46.4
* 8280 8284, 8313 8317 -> 1660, 38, 41.6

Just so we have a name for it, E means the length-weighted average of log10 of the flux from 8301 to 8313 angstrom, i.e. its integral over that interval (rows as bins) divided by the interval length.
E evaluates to 1.04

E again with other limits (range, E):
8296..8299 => 1.00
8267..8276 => 1.02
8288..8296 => 1.05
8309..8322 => 1.02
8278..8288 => 1.00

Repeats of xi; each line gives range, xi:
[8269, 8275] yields 10.2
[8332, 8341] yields 10.2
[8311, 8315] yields 9.8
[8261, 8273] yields 10.0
